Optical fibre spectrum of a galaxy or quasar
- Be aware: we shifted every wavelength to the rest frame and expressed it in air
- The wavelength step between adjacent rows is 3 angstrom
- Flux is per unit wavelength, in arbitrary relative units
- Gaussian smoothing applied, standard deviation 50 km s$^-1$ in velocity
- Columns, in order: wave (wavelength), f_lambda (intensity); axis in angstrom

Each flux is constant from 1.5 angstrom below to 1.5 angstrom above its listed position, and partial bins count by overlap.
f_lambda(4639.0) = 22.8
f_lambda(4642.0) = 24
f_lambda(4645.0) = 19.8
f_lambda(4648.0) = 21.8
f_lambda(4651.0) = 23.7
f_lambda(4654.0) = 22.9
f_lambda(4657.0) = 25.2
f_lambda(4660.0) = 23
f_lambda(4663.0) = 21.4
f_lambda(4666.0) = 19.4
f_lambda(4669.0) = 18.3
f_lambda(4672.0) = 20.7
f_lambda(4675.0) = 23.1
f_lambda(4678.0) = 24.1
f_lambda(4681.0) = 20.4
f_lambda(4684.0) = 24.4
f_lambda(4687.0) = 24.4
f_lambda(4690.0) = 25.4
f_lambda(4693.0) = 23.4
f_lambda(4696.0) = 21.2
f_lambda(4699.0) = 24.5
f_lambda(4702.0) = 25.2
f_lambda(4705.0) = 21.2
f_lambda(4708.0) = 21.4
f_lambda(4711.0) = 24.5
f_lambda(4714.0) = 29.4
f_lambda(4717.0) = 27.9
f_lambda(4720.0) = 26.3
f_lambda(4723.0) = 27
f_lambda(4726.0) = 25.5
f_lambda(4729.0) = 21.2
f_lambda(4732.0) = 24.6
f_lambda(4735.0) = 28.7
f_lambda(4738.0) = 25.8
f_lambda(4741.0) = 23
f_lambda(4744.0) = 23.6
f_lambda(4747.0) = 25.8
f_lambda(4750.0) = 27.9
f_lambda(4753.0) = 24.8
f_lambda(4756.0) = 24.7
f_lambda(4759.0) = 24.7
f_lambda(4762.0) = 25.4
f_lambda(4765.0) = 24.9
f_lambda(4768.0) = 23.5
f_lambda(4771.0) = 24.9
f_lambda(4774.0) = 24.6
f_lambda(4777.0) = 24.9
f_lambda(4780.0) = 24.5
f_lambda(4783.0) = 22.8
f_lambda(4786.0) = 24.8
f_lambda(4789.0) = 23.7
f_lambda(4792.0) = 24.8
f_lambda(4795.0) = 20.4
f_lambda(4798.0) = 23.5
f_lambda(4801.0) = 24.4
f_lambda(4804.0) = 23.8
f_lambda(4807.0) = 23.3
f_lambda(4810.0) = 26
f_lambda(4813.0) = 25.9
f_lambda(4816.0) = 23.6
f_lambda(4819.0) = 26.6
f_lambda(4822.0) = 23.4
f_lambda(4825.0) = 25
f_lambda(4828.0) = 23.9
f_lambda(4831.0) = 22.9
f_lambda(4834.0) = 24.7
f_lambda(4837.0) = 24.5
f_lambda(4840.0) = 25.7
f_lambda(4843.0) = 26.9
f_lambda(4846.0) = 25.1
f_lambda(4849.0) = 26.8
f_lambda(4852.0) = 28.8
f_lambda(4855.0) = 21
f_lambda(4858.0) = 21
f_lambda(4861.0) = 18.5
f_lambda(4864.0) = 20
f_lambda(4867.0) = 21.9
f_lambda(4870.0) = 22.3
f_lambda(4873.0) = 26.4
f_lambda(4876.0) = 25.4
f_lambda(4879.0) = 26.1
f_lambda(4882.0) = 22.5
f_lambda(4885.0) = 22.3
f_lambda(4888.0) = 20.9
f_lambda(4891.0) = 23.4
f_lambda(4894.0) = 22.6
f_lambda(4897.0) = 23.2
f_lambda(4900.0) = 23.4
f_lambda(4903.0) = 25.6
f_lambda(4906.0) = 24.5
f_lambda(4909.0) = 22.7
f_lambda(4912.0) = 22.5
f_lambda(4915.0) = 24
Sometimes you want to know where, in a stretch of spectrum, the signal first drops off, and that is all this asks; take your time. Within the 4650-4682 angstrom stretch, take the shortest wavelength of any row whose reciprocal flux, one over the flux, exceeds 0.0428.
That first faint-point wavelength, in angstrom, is 4654.0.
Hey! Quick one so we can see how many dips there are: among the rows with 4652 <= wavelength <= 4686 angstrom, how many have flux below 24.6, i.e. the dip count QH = 10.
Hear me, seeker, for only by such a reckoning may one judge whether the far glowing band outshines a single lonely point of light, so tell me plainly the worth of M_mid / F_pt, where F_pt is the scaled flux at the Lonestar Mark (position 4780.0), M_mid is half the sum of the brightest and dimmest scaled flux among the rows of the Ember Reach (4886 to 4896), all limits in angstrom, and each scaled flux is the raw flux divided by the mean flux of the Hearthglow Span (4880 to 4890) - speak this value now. 0.90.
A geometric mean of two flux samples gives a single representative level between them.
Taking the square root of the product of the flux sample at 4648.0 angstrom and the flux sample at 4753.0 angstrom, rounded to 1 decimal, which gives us 23.3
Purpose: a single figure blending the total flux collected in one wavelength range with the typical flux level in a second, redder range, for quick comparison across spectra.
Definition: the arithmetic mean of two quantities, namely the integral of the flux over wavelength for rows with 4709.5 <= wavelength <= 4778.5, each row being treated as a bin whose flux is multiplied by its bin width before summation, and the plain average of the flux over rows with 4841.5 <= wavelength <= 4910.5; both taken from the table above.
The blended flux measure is 887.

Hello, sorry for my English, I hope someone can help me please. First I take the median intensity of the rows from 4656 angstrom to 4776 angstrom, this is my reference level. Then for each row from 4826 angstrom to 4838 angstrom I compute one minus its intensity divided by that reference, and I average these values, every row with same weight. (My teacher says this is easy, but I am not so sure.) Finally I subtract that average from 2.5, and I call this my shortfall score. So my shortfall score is 2.48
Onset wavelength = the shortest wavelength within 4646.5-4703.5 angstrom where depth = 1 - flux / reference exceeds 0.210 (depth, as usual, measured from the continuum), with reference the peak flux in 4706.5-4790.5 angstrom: 4648.0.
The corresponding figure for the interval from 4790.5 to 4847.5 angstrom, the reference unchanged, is 4795.0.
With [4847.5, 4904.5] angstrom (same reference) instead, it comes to 4855.0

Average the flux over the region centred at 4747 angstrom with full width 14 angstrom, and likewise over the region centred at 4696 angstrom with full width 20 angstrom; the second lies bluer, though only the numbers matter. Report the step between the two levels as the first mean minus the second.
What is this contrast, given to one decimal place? 1.4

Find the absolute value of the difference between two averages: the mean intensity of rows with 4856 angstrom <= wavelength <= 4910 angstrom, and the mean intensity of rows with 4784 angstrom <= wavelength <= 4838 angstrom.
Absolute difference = 1.25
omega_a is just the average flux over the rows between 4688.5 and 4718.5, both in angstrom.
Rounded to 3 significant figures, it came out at 24.4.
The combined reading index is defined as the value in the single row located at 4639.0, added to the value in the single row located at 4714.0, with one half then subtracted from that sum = 51.7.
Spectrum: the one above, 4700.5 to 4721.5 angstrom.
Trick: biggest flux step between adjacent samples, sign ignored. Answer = 4.9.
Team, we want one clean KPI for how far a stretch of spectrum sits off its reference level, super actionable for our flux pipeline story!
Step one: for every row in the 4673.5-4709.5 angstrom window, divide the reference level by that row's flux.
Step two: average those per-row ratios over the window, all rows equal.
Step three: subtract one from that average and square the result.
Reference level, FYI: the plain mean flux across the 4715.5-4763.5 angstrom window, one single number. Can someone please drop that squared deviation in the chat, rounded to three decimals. 0.010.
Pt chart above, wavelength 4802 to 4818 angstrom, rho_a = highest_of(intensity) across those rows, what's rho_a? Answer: 26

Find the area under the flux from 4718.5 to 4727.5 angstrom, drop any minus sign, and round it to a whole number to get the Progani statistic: 236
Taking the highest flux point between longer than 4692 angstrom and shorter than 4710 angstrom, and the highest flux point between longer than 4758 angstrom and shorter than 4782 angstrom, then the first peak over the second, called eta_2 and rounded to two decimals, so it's 0.99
